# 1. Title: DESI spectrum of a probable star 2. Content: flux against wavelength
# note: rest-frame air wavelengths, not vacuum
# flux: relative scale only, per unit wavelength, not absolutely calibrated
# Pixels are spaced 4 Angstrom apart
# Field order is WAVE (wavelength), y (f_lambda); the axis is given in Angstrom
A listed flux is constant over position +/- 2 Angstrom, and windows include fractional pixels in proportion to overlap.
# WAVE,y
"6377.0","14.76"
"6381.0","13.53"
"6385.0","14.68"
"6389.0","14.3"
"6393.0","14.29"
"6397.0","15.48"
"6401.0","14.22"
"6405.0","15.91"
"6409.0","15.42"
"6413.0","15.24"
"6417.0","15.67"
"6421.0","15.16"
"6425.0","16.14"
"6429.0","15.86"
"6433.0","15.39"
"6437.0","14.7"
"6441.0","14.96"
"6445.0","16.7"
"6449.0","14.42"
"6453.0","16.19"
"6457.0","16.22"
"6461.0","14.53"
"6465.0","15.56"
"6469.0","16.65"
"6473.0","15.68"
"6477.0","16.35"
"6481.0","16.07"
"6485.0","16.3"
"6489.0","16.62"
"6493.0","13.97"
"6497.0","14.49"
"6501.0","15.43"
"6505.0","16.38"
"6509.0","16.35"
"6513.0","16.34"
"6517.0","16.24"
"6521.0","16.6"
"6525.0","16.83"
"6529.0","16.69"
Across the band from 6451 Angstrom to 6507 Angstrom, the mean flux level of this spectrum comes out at 15.75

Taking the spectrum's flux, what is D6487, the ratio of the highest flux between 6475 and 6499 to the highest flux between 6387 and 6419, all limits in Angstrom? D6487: 1.045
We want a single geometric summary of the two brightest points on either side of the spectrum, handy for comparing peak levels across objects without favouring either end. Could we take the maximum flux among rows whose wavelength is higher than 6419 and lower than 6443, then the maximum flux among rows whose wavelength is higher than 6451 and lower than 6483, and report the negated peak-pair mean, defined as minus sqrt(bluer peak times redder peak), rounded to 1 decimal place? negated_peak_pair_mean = -16.4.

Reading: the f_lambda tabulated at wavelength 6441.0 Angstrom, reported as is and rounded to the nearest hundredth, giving 14.96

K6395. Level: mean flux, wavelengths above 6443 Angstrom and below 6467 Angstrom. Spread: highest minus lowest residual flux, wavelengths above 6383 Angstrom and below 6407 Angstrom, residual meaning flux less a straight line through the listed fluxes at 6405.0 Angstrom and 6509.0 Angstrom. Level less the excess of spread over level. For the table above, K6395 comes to 29.5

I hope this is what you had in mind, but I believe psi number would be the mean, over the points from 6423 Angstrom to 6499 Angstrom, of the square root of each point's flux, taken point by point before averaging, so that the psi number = 3.95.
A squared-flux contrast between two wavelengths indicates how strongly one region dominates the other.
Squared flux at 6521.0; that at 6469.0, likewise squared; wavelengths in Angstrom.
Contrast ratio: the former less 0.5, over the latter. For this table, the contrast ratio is 0.99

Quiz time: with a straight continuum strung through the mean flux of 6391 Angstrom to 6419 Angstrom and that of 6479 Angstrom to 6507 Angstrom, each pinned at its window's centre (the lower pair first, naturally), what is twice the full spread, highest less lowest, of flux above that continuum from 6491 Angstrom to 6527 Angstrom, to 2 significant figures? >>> 5.4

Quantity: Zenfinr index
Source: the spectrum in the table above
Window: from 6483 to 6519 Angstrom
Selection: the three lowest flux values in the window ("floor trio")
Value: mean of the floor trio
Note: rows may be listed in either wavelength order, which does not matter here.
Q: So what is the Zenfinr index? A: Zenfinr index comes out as 14.6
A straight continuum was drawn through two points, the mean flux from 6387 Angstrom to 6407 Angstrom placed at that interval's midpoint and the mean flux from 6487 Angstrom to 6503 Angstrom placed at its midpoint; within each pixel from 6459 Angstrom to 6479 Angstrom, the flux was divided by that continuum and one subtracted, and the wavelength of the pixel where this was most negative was 6461.0 Angstrom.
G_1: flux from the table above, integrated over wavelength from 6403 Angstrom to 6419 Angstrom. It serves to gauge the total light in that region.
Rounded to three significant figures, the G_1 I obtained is 249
